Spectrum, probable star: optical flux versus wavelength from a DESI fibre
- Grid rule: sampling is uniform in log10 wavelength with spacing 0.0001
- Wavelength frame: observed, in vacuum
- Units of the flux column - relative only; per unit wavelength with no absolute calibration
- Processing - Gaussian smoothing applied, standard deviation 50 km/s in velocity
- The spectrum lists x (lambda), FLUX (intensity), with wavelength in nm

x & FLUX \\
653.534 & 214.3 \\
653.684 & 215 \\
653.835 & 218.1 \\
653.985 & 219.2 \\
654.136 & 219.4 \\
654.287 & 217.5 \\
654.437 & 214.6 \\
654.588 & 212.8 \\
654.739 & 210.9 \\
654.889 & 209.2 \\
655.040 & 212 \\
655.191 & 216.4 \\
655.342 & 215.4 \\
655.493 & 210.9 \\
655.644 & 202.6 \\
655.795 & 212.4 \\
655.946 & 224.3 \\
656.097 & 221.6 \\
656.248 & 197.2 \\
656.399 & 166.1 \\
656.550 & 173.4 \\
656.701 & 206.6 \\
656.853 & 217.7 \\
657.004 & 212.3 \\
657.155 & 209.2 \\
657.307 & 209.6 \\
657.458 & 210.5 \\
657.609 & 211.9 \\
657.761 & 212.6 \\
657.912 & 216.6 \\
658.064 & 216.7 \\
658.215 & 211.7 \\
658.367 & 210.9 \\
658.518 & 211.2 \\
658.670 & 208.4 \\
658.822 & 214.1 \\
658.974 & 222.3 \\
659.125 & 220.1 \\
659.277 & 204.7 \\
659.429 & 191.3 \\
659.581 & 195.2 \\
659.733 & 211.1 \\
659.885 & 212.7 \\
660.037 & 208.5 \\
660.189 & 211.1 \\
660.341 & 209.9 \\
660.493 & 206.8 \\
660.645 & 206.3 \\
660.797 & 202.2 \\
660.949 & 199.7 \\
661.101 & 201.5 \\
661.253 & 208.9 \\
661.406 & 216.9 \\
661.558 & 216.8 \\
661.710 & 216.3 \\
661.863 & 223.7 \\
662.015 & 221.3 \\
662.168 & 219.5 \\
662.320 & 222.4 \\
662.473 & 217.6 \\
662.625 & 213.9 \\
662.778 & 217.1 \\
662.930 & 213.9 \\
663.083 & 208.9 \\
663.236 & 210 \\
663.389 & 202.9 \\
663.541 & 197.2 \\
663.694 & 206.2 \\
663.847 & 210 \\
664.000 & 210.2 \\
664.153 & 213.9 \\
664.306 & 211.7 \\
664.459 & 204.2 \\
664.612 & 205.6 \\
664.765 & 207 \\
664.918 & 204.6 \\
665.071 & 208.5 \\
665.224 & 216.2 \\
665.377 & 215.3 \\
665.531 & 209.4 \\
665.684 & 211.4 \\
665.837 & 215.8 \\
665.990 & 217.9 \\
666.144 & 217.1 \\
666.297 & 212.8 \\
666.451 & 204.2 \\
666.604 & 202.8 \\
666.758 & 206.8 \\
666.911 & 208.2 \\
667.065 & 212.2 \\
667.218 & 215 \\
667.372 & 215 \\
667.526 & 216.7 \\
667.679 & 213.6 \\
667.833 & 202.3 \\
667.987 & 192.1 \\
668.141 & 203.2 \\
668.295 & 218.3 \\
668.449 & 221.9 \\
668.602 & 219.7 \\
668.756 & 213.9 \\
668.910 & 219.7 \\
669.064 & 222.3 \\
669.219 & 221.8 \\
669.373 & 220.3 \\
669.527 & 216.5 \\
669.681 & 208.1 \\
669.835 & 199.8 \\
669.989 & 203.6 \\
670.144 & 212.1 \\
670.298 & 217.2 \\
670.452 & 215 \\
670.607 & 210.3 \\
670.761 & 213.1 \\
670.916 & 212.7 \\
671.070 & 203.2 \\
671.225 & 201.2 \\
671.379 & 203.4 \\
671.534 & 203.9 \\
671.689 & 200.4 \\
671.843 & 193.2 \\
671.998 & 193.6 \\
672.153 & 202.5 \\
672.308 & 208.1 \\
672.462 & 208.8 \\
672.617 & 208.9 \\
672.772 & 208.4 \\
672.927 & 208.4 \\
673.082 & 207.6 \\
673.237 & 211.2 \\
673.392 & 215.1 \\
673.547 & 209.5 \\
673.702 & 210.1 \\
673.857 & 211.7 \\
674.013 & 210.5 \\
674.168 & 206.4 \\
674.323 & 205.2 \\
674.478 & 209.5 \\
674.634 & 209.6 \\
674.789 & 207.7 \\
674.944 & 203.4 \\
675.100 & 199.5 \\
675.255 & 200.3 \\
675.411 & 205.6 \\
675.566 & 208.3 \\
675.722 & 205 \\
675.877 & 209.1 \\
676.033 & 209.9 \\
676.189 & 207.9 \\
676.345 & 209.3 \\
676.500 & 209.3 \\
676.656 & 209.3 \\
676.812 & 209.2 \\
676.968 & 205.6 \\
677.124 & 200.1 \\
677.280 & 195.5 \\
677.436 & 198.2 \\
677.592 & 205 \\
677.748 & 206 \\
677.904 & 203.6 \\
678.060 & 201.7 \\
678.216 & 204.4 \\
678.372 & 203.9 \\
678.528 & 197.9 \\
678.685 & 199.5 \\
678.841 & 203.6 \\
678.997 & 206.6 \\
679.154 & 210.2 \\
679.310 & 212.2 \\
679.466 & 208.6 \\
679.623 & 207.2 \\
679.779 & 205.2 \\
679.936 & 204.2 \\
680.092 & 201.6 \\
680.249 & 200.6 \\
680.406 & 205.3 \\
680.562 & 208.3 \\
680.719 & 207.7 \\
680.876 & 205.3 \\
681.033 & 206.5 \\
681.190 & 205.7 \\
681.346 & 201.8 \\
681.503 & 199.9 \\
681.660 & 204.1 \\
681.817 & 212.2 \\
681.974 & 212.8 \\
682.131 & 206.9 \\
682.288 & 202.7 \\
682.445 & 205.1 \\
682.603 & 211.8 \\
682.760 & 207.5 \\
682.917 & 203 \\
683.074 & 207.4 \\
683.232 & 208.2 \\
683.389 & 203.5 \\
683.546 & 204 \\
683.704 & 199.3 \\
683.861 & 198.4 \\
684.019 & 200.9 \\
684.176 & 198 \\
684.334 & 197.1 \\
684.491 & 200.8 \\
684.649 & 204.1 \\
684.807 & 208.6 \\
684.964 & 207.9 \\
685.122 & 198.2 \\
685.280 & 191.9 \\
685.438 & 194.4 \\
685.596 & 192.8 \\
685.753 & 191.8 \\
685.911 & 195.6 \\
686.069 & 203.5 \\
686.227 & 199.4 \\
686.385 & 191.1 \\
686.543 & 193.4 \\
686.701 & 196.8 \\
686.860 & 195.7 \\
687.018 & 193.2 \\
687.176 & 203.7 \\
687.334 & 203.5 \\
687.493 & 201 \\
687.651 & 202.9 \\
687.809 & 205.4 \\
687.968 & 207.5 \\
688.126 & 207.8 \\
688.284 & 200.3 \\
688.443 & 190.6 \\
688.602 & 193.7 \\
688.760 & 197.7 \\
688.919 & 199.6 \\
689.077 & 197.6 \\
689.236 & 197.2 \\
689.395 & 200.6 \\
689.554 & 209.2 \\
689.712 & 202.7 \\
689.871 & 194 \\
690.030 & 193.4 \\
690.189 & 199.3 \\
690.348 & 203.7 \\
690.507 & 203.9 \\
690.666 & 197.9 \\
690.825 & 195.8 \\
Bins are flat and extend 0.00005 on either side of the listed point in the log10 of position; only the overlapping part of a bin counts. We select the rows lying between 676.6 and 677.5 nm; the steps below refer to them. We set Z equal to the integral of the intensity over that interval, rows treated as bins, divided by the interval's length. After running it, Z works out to 203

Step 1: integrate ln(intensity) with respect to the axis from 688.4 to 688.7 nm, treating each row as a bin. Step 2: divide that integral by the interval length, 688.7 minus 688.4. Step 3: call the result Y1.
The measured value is 5.26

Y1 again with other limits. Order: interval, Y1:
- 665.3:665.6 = 5.35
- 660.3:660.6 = 5.34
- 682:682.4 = 5.33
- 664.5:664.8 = 5.33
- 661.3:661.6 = 5.37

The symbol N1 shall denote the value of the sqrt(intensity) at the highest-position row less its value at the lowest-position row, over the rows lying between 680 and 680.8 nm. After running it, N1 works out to 0.21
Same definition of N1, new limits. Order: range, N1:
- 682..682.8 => 0.02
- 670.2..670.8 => -0.14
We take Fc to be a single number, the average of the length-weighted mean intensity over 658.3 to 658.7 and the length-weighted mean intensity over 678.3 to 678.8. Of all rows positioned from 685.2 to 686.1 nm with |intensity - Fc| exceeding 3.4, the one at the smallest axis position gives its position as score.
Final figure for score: 685.280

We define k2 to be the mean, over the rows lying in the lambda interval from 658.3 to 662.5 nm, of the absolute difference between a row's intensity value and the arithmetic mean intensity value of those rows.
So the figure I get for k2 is 6.5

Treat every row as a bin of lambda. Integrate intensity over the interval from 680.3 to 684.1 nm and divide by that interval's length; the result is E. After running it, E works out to 205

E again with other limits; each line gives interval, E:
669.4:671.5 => 209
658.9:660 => 208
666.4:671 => 212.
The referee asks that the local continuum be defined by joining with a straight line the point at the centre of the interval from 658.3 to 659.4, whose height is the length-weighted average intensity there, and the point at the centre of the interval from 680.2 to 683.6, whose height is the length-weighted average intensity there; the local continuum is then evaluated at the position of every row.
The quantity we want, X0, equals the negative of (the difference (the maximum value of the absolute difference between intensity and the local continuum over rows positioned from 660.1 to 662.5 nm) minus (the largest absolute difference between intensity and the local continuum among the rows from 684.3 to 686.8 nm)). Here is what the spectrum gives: 1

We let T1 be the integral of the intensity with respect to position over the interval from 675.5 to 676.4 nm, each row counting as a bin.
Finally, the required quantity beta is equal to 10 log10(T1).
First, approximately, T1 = 187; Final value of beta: 22.7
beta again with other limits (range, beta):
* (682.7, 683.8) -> 23.5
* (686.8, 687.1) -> 17.7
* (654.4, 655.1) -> 21.7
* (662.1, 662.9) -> 22.4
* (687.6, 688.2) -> 20.9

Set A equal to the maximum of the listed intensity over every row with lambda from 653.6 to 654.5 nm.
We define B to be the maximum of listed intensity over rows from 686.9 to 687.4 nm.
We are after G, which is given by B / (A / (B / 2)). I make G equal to 95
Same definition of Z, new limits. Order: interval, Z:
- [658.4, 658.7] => 210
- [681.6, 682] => 210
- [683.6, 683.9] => 199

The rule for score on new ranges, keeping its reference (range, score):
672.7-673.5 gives 673.237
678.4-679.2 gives 678.528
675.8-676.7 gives 675.877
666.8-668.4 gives 667.065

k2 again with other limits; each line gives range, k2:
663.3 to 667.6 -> 4.4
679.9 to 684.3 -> 3.2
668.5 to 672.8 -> 6.6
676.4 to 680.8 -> 3.3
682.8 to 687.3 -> 4.5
